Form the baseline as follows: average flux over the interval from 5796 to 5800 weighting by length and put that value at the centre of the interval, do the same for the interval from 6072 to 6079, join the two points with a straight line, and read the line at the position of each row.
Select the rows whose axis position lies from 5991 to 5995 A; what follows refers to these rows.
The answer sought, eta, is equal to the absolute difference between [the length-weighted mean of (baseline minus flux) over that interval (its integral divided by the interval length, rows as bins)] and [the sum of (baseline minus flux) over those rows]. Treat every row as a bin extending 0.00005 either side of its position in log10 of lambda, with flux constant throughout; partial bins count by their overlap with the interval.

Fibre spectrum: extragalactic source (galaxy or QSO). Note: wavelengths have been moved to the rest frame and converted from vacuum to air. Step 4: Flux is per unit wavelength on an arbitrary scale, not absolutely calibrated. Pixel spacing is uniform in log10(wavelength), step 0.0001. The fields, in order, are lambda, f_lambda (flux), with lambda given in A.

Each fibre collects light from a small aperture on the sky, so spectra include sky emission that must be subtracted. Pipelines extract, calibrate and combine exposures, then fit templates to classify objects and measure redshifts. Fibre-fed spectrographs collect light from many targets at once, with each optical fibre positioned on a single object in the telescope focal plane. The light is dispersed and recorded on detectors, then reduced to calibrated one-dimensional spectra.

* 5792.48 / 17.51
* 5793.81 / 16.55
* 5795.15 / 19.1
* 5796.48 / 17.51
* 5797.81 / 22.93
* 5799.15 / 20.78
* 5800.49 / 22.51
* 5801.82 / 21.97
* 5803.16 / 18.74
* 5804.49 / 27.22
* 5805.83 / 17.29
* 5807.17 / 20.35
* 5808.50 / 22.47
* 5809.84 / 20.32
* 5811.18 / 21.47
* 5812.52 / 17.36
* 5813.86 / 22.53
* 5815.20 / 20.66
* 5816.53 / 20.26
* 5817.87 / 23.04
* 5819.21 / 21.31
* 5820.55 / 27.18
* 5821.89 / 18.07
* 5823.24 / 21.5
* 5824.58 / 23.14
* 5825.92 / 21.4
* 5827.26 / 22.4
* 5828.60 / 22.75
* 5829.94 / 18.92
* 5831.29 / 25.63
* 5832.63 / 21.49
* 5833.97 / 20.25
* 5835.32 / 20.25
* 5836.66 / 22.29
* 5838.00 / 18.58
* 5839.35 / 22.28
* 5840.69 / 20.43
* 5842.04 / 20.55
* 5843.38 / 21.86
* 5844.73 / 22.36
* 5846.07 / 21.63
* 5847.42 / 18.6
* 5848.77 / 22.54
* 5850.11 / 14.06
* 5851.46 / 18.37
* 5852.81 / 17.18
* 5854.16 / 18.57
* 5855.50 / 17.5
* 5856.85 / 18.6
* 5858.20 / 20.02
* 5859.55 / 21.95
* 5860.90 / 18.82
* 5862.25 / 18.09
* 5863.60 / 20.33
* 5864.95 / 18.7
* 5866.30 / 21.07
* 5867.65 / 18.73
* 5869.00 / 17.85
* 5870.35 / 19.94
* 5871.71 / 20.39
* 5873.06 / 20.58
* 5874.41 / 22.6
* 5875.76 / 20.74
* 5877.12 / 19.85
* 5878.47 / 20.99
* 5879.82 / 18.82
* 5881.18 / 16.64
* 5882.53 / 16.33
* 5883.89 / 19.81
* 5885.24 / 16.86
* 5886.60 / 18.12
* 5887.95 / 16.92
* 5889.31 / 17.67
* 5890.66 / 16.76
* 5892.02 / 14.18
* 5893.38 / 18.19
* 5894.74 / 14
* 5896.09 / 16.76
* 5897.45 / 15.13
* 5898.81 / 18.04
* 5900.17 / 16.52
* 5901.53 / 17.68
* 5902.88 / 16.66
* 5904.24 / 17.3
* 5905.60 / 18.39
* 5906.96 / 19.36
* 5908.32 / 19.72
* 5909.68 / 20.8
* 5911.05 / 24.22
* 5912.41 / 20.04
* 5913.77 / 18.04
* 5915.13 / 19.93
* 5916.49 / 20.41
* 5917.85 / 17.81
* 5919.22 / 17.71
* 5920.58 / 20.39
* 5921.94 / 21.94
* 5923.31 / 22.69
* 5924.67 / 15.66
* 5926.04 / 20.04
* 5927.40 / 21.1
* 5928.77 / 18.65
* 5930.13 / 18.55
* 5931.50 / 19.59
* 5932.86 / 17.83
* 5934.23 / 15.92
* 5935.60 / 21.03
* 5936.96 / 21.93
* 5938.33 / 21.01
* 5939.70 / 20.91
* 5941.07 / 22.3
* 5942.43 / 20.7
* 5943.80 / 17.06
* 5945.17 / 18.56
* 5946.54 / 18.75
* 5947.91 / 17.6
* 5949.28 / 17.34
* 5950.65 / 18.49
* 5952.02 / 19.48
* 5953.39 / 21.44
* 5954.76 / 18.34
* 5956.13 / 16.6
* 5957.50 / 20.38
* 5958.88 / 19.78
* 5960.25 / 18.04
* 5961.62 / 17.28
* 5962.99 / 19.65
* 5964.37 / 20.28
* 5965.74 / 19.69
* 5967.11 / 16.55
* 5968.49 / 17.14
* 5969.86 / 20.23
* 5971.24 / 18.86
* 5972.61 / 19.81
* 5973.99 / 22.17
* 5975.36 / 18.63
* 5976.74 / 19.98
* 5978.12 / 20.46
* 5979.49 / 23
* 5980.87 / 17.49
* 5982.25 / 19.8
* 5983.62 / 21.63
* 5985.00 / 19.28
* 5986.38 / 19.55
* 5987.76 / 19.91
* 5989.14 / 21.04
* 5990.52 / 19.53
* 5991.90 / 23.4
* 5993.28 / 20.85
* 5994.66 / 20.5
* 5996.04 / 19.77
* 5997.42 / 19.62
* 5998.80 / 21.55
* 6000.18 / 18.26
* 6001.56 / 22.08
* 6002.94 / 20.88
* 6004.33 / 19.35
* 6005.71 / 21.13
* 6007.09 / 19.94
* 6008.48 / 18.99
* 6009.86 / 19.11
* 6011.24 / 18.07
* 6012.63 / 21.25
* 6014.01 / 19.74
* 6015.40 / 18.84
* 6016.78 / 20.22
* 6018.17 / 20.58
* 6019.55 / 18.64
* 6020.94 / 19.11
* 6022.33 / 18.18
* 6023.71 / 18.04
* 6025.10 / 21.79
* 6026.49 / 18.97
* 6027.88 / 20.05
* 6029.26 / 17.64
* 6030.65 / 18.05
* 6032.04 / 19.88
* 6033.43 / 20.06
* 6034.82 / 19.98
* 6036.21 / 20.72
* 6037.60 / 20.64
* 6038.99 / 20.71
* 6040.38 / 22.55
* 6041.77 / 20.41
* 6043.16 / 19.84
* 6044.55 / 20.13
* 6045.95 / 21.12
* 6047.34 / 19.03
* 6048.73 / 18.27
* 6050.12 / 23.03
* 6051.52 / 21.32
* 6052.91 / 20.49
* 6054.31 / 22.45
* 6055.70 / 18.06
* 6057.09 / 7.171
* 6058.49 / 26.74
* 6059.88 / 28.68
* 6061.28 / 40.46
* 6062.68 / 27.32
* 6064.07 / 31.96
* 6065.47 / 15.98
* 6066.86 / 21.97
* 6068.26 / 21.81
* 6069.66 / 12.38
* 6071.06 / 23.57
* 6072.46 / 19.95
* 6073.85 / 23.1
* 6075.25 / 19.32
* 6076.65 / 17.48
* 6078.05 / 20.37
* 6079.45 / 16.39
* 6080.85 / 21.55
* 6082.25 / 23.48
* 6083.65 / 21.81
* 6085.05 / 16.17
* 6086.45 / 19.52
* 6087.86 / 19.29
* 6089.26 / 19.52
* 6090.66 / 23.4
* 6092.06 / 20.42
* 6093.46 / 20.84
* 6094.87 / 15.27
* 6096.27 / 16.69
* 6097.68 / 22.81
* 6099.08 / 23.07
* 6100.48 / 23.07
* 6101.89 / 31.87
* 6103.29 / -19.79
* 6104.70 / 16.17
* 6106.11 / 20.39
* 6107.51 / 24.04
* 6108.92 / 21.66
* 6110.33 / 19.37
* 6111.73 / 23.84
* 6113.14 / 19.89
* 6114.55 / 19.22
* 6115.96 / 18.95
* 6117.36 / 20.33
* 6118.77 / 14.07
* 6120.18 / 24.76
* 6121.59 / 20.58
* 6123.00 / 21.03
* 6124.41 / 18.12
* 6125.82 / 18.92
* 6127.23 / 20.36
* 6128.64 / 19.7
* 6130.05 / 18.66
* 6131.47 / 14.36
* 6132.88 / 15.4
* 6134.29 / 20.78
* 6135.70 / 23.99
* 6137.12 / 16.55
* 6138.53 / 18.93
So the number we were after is 2.9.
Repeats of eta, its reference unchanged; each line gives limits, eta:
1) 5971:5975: 0.2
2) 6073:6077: 0.1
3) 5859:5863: 1.6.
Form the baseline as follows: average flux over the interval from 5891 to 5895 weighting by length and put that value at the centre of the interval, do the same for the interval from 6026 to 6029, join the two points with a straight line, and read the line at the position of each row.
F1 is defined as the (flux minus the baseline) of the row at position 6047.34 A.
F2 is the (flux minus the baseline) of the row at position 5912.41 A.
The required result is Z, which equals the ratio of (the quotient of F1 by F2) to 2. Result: -0.1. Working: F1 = -0.8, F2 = 4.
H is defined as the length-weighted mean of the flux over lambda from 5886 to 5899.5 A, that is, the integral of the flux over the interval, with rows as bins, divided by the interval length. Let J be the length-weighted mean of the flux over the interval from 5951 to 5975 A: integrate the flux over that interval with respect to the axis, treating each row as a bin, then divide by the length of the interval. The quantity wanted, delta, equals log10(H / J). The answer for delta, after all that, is -0.06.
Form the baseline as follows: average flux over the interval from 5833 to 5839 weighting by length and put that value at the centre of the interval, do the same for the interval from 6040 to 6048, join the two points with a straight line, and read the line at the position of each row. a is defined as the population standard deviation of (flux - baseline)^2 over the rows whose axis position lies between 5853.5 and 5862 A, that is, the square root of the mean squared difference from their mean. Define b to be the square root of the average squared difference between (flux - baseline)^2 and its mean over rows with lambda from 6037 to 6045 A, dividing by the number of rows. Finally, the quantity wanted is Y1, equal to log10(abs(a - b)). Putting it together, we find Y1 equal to 0.0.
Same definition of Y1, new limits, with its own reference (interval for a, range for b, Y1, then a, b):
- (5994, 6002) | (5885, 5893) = 1.0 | 2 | 11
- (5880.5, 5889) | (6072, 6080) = -1.2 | 6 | 6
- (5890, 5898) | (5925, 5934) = 1.1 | 14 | 2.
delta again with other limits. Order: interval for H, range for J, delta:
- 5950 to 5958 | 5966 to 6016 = -0.02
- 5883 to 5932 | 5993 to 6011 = -0.04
